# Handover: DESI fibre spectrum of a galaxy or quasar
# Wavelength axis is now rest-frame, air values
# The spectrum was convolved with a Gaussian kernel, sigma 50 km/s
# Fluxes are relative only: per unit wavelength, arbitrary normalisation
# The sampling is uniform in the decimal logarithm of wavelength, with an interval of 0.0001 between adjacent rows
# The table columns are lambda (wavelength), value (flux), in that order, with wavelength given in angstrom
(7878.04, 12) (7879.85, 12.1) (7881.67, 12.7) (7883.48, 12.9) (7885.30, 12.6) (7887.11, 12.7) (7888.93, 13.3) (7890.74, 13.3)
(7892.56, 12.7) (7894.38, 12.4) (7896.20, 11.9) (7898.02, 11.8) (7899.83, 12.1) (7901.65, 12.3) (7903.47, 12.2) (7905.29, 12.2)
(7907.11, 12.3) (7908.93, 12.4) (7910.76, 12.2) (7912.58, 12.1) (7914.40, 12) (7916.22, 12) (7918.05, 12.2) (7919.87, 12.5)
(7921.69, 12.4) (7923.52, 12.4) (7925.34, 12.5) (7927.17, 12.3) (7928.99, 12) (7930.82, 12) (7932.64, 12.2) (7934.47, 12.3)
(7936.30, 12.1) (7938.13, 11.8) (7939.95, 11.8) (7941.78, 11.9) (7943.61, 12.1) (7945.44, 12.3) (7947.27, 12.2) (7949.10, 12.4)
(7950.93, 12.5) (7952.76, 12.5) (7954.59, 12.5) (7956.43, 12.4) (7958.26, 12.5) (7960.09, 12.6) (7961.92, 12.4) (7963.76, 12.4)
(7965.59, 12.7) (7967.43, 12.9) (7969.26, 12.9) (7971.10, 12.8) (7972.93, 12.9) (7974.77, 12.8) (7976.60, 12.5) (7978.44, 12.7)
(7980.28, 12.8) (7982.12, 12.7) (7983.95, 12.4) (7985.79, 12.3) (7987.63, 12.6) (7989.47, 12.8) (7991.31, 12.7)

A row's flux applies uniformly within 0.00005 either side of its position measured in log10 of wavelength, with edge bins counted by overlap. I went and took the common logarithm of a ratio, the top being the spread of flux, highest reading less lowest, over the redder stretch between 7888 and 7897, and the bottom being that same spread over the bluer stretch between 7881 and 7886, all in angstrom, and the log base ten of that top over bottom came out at 0.67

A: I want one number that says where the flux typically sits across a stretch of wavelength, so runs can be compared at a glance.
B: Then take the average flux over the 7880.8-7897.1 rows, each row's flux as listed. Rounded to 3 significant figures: 12.7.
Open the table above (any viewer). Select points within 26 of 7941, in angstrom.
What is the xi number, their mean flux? 12.3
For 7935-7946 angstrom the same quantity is 12.0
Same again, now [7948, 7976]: 12.6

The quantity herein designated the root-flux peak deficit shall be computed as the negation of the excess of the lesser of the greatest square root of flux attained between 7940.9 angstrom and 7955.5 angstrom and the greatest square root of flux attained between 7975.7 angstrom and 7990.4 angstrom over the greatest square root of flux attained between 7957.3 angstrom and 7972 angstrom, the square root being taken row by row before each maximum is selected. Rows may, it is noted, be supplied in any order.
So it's 0.06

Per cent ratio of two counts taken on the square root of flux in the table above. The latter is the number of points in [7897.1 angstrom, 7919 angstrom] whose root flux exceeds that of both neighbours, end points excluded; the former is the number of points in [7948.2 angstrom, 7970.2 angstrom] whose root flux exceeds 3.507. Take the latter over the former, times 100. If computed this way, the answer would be 16.7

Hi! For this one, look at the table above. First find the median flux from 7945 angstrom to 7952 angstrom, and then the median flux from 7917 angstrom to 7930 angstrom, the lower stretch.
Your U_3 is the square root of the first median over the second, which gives 1.00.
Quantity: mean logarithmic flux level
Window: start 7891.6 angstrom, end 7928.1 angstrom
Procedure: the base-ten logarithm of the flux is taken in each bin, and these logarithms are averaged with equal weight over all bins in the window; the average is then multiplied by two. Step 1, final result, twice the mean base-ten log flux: 2.18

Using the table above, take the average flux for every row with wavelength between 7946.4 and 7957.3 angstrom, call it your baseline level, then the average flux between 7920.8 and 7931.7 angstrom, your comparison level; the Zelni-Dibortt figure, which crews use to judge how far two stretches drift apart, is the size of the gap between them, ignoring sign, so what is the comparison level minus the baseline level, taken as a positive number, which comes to 0.15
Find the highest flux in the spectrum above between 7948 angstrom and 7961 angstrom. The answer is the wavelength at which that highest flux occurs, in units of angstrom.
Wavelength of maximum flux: 7960.09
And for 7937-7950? 7949.10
